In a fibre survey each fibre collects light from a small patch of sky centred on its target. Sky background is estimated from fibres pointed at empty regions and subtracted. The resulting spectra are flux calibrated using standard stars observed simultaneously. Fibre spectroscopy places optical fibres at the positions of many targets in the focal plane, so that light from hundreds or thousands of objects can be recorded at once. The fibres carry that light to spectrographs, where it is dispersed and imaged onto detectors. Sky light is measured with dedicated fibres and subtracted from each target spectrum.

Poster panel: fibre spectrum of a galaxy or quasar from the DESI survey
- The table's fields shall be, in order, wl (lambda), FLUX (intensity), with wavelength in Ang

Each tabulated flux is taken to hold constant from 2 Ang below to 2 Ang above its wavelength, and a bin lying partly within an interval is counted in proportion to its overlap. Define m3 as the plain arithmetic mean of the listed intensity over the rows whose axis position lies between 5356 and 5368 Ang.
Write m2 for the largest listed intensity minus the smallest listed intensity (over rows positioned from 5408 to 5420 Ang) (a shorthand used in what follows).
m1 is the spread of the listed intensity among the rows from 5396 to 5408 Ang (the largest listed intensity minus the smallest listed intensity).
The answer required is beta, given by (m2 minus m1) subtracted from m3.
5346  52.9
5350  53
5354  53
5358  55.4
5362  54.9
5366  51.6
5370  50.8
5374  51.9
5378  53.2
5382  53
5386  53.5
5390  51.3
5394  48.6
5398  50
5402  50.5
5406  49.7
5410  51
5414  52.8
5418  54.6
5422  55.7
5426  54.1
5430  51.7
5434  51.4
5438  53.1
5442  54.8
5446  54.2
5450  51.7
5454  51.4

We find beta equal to 51.2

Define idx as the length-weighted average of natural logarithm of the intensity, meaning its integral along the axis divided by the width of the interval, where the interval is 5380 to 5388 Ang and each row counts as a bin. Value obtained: 3.97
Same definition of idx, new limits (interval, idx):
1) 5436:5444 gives 3.99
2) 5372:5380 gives 3.96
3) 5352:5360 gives 3.99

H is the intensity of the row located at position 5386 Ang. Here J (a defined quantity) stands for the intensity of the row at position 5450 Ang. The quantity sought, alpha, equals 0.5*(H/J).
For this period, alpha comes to 0.517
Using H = 53.5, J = 51.7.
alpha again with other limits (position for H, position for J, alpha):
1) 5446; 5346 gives 0.512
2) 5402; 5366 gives 0.489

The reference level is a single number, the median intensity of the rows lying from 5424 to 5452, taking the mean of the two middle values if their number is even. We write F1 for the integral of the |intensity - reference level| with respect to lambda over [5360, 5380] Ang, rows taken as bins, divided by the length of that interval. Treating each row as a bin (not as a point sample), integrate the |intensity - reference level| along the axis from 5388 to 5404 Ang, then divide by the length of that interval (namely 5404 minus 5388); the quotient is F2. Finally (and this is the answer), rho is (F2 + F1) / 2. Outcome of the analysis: 2.19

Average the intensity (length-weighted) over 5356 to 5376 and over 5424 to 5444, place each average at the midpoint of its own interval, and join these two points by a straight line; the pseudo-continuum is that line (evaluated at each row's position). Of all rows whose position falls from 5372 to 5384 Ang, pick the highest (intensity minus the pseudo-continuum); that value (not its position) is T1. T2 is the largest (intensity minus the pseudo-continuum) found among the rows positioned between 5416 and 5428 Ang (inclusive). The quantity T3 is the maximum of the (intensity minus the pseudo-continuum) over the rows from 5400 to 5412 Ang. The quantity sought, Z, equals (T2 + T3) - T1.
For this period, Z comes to 0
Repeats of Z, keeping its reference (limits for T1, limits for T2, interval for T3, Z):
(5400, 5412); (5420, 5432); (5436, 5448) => 6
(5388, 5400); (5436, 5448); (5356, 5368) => 6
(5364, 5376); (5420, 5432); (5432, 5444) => 5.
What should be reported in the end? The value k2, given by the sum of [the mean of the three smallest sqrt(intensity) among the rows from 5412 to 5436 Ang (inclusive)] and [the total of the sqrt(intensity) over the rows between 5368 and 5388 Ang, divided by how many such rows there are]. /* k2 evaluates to 14.5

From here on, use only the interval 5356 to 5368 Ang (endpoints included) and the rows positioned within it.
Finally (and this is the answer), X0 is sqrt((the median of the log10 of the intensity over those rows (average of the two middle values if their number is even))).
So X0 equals 1.32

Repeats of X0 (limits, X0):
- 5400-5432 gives 1.31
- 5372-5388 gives 1.31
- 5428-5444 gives 1.31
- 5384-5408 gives 1.30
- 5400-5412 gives 1.31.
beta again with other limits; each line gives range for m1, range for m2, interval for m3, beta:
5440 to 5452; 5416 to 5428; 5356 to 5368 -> 55.5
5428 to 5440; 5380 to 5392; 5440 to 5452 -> 53.1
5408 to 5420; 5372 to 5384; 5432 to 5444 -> 55.4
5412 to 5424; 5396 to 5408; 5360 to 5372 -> 54.5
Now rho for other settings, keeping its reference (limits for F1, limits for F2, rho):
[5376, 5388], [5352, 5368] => 0.81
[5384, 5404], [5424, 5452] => 1.83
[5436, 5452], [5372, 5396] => 1.20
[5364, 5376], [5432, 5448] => 1.40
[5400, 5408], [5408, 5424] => 2.31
